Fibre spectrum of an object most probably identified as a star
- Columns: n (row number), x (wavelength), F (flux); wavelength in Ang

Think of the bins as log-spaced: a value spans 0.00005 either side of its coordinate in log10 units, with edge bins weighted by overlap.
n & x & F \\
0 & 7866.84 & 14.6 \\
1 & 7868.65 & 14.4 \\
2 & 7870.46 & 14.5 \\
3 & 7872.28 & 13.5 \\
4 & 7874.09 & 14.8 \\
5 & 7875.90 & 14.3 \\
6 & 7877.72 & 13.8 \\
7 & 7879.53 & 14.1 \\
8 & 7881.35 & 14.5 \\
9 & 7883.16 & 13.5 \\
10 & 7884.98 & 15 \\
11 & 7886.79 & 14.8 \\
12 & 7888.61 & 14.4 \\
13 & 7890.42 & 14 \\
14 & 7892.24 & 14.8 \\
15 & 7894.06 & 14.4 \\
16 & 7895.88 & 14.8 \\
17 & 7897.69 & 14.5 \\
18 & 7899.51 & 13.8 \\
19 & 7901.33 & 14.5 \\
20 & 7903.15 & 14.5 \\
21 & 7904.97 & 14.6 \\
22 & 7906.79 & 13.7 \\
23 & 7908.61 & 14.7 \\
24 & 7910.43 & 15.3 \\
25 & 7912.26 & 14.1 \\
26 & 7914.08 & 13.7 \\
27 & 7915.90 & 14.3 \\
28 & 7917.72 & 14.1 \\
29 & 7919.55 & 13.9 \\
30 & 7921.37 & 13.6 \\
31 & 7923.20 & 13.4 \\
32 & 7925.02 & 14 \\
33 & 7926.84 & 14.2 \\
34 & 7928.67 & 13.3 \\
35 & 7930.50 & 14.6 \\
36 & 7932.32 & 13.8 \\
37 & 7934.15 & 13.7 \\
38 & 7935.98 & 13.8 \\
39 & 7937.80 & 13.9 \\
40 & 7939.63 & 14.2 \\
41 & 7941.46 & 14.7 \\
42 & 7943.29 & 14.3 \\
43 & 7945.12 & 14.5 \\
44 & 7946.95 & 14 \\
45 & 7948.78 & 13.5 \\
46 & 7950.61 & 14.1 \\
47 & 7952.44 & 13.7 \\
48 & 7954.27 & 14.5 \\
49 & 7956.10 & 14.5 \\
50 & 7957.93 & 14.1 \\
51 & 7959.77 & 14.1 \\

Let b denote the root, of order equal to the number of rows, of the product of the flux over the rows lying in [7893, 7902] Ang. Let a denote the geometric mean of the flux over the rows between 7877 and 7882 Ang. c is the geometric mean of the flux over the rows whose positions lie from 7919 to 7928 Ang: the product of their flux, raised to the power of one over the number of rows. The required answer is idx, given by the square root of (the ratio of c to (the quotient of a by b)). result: 3.75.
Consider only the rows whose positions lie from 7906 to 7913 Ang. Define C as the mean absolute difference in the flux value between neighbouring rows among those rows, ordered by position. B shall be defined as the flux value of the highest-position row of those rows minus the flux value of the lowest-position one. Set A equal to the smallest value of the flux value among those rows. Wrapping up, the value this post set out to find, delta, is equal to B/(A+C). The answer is 0.027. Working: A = 13.7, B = 0.4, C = 0.93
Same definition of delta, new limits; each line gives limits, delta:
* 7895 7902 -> -0.021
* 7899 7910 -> 0.063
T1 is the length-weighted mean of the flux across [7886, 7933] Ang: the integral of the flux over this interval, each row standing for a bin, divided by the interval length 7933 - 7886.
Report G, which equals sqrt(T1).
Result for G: 3.77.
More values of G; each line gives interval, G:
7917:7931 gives 3.72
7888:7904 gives 3.80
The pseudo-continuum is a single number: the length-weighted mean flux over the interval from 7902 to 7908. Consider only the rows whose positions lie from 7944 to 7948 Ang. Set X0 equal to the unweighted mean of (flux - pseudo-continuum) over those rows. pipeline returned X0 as 0.0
